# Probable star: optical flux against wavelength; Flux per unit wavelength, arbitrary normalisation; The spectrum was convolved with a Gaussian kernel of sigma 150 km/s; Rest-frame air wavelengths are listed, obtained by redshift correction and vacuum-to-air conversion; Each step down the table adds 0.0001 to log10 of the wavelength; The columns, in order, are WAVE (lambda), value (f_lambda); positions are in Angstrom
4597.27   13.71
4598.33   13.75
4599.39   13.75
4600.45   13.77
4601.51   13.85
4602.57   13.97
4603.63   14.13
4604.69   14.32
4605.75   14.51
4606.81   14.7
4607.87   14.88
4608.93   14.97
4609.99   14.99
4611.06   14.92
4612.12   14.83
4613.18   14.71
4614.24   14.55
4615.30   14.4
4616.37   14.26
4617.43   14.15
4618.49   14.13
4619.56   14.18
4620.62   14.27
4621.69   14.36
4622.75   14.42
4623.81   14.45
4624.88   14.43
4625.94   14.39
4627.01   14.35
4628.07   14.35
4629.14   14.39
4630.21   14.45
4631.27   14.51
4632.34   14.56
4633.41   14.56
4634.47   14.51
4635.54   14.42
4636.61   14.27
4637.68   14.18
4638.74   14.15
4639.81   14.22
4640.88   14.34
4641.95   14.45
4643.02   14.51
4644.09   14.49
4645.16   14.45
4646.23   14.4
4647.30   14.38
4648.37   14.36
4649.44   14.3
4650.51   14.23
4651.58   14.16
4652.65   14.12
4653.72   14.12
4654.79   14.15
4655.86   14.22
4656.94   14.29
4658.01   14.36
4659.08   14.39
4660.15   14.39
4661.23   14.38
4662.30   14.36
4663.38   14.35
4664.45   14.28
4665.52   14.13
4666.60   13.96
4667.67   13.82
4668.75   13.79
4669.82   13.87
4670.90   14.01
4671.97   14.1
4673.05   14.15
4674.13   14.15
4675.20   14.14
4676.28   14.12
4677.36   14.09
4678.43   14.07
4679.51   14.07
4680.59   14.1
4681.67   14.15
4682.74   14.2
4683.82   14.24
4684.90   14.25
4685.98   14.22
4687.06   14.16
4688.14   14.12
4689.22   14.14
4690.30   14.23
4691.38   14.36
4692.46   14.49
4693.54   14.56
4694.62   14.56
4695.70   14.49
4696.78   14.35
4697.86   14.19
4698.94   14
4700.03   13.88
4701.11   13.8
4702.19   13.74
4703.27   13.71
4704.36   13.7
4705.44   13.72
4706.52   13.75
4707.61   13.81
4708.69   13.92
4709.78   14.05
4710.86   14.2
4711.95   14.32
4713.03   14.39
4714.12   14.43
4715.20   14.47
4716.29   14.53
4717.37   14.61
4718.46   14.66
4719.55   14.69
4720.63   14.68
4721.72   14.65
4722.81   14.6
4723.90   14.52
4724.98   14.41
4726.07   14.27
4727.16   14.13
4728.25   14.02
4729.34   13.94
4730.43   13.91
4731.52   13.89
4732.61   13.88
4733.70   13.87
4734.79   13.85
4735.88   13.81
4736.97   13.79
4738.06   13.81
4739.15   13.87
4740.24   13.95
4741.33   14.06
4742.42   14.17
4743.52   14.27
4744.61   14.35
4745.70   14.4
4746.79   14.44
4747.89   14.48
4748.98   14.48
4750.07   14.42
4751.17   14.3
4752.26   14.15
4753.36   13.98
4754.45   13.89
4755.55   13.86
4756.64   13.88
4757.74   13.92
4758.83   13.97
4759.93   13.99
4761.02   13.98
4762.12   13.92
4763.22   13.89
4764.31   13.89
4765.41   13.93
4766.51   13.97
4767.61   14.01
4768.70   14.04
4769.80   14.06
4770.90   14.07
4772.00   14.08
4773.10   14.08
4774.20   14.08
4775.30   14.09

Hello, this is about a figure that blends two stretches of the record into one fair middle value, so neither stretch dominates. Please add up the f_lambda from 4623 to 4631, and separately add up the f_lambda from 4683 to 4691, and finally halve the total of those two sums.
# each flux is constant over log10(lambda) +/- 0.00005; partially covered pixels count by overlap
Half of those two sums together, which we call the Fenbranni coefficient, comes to 100.1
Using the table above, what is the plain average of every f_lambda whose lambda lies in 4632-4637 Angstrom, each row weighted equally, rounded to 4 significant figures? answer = 14.46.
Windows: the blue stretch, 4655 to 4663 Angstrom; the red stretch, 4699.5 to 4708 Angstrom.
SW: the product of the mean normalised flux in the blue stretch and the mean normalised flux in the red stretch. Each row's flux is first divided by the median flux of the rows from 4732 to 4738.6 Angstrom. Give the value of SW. 1.03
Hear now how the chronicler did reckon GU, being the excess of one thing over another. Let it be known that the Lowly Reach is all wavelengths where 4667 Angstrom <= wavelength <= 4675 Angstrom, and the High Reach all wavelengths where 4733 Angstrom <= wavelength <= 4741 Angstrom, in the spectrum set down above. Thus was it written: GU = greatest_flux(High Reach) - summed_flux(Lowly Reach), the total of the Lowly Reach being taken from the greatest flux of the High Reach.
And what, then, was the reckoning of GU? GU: -83.9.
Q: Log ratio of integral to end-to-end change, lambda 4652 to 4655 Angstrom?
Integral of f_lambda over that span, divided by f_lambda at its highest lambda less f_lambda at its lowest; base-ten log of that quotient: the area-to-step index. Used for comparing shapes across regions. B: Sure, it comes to 3.2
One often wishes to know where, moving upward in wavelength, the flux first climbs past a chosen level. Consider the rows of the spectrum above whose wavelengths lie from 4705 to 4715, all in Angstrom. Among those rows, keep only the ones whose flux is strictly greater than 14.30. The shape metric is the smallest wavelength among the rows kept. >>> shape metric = 4711.95 Angstrom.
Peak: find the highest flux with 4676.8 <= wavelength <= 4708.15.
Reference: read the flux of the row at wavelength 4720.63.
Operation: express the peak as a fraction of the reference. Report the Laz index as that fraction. 0.992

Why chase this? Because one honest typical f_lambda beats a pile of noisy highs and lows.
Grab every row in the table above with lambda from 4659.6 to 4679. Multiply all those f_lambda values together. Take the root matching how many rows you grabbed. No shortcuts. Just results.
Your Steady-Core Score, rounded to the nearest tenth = 14.1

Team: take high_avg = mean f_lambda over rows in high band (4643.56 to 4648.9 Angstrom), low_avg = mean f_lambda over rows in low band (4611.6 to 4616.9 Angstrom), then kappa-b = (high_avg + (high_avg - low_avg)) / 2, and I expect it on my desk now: 7.14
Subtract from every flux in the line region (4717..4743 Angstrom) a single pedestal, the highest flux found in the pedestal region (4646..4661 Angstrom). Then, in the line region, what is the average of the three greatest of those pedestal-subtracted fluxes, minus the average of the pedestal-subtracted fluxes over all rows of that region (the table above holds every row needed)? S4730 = 0.5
